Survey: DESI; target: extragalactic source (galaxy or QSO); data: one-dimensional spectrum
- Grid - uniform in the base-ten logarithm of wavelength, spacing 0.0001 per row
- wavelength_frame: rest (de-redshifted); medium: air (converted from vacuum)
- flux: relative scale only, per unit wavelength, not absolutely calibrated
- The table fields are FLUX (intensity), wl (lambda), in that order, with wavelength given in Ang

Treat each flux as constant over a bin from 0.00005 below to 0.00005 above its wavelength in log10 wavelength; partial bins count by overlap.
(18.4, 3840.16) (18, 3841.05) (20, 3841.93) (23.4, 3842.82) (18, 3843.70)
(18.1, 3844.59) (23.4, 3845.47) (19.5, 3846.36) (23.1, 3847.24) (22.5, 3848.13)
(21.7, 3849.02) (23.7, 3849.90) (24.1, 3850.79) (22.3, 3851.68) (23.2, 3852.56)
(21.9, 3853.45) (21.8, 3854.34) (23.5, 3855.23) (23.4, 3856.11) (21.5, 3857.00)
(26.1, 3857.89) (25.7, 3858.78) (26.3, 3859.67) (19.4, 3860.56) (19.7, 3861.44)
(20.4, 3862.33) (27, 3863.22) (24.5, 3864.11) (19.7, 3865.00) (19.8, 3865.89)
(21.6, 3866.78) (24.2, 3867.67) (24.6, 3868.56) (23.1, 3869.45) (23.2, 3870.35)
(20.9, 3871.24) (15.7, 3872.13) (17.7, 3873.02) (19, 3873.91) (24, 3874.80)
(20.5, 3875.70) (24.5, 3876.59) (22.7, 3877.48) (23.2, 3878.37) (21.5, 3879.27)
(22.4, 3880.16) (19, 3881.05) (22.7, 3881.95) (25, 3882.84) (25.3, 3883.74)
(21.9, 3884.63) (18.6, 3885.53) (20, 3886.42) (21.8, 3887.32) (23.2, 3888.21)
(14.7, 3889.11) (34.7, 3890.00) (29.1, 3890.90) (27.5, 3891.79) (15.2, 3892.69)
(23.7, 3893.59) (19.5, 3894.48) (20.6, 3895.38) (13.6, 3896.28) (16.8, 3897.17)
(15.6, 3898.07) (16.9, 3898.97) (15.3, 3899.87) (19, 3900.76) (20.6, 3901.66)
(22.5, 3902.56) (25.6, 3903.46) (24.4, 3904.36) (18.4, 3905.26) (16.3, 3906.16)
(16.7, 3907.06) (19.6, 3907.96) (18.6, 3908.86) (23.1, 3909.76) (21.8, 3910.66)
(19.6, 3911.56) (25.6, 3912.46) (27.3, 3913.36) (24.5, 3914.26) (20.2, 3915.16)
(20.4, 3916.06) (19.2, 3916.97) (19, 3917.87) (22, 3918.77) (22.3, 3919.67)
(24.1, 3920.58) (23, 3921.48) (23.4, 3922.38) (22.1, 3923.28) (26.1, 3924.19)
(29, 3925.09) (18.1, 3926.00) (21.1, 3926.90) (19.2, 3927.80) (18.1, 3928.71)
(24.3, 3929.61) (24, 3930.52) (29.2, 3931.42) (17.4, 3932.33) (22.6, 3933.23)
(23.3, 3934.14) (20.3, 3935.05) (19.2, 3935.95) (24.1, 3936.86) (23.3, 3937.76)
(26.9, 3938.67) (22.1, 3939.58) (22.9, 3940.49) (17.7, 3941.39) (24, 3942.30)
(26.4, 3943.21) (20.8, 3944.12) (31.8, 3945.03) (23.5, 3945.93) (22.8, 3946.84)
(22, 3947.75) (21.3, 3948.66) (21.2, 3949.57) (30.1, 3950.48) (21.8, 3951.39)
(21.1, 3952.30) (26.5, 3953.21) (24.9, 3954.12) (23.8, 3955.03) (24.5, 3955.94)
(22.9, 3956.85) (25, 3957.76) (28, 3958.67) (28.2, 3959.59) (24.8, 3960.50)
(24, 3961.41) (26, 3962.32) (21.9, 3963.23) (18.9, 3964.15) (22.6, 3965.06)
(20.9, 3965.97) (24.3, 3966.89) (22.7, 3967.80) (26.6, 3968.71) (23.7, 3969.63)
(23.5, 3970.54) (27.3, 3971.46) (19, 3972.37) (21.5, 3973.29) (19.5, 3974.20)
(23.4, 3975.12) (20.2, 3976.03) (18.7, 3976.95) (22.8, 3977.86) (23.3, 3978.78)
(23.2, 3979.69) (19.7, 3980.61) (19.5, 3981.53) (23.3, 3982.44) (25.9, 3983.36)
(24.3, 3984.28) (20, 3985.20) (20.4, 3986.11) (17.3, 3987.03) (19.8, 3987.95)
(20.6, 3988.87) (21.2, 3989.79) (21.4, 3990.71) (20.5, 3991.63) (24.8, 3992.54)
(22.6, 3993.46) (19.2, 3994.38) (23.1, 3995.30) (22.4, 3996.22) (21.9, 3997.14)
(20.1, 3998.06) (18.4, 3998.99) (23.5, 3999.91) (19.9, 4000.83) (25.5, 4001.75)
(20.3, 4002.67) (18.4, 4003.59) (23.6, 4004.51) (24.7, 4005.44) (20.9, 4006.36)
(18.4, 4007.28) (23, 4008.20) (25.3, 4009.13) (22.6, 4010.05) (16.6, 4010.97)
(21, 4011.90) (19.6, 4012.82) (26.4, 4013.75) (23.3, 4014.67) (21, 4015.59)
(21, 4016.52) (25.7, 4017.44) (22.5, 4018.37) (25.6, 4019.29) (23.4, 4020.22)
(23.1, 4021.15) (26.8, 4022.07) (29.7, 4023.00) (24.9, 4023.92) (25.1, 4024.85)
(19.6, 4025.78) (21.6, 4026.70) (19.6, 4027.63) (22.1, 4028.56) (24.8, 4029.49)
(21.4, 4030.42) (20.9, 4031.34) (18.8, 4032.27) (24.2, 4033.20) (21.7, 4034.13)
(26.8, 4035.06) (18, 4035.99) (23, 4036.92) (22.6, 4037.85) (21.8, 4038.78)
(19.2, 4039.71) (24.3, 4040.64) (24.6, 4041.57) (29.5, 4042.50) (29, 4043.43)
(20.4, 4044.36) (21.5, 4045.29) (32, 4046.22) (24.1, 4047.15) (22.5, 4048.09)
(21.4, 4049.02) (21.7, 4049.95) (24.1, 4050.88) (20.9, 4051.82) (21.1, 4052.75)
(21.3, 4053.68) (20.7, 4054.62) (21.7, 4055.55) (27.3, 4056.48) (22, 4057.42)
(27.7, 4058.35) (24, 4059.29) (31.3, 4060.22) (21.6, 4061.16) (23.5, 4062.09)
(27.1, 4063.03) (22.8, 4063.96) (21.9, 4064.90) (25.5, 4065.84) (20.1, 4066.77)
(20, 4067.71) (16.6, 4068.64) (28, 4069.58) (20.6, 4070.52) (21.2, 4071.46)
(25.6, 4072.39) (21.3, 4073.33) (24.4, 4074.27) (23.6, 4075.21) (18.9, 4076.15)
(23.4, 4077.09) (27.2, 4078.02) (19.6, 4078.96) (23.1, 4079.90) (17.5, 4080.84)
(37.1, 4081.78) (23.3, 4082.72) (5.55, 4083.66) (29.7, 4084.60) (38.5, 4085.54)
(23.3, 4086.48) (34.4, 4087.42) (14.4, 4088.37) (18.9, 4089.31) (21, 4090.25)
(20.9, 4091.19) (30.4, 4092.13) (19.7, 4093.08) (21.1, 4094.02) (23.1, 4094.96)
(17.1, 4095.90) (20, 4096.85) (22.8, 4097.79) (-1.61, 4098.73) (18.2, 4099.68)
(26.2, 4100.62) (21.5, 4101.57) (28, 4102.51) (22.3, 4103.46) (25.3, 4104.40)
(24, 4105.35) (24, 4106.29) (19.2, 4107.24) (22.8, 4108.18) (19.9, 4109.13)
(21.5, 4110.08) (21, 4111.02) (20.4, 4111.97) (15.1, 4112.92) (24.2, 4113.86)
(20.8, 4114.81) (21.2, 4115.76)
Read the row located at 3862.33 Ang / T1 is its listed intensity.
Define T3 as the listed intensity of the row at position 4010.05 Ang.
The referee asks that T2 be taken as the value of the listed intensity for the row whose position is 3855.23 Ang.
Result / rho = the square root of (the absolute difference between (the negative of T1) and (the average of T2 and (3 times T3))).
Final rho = 8.13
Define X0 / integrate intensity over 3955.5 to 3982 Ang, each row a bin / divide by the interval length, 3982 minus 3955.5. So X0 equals 23.0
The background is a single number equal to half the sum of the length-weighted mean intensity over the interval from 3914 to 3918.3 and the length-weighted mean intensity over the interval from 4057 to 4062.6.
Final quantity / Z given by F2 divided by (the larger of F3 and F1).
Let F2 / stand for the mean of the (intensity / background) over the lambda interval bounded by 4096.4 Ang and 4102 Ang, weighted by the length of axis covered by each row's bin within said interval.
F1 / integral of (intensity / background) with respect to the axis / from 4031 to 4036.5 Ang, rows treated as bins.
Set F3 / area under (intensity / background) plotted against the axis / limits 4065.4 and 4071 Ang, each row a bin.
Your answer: 0.15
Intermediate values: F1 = 5.3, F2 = 0.78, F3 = 5.36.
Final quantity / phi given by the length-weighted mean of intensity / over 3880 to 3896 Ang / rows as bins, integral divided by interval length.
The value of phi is 22.4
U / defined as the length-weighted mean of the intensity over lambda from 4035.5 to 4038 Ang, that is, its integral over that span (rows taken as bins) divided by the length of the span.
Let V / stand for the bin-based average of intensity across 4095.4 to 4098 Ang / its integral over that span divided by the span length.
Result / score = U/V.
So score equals 1.07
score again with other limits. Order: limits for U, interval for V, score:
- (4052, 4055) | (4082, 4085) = 1.01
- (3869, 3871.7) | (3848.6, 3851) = 0.97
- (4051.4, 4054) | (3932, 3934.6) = 0.99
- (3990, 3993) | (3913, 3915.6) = 0.93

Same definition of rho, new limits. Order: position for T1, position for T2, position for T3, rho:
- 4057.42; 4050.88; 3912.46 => 8.51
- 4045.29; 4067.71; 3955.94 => 8.26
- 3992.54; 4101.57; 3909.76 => 8.38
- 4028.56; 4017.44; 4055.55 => 8.22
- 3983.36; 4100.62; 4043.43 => 9.08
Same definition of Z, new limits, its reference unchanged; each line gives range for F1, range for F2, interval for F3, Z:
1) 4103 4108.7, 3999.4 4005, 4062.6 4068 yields 0.17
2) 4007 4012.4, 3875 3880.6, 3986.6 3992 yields 0.20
